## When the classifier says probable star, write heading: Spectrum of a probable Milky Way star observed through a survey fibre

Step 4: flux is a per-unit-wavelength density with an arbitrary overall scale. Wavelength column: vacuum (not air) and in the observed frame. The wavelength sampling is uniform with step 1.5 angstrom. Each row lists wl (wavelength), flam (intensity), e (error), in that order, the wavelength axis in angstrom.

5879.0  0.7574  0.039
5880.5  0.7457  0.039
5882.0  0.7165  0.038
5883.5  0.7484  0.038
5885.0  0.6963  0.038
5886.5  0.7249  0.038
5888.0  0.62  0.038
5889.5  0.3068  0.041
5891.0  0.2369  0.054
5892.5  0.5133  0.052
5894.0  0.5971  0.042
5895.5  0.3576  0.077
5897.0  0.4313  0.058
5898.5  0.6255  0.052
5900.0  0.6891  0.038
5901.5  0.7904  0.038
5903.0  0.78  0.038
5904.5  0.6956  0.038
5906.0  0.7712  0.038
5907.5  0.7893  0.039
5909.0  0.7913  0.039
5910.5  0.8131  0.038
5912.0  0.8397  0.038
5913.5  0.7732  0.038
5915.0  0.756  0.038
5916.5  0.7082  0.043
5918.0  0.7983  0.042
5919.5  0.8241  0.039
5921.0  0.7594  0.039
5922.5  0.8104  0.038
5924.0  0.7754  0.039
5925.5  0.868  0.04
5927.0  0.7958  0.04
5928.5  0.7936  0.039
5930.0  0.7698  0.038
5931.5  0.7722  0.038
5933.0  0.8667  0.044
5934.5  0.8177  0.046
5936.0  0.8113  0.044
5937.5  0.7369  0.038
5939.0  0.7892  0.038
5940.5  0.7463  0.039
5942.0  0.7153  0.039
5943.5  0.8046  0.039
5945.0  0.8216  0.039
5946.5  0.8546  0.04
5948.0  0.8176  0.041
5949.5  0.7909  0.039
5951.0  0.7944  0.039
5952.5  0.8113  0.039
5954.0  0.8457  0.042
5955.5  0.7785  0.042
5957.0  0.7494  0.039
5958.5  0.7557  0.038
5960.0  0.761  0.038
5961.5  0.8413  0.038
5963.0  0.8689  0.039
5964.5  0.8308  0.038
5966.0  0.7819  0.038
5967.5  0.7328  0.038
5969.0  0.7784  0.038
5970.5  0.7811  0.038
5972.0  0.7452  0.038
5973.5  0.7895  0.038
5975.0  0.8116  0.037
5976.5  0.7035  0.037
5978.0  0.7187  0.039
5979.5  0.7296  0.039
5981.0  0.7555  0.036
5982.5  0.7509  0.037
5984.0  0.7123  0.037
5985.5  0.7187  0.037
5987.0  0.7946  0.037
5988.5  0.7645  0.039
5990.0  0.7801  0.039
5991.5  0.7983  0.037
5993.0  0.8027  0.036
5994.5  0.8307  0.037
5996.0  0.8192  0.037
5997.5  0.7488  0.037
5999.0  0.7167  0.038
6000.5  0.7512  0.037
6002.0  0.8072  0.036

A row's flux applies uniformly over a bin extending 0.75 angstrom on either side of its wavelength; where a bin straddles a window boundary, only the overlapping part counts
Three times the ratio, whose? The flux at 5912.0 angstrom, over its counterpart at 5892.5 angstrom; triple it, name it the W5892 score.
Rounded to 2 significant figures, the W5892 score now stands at 4.9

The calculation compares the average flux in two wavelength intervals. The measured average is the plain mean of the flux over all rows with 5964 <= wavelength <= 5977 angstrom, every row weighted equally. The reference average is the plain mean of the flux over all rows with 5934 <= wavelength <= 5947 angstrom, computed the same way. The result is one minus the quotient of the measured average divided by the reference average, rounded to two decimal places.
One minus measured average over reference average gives 0.02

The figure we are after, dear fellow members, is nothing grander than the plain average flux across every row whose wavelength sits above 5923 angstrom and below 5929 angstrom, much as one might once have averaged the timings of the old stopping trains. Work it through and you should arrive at 0.81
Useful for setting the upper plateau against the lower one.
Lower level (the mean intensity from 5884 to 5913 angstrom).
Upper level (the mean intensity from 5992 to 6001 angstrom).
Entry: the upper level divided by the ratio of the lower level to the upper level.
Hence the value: 0.95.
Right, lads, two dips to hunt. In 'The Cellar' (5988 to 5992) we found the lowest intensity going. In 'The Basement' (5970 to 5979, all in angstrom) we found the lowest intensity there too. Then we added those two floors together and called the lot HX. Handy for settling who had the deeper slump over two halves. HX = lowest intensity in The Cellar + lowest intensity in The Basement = 1.47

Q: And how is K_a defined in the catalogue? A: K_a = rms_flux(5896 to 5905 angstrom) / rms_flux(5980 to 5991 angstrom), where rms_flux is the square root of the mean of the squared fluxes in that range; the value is 0.90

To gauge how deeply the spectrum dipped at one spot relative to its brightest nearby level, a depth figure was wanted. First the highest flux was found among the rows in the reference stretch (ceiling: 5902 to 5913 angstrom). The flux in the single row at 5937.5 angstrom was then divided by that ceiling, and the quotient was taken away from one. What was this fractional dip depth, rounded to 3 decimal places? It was 0.122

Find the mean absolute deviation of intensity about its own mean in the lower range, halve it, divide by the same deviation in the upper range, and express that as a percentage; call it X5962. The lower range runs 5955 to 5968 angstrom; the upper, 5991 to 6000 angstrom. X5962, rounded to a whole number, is 54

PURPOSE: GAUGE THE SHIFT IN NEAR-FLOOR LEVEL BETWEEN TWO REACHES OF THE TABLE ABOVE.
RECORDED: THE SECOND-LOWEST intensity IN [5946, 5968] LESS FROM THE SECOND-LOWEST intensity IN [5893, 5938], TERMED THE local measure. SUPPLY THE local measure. -0.32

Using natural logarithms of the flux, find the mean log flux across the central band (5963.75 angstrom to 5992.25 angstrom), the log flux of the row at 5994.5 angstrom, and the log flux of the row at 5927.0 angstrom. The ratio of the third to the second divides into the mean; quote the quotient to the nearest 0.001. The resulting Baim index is -0.222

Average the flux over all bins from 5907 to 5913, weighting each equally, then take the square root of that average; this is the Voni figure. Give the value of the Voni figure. 0.899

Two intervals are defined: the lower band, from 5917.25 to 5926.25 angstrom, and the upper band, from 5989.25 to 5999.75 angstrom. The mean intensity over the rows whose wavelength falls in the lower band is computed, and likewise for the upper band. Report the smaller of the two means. 0.785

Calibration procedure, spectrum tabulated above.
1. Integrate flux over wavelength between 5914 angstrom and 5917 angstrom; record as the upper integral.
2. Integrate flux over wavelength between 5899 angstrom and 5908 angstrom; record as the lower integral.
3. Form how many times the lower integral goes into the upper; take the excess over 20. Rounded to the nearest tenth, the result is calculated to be -19.7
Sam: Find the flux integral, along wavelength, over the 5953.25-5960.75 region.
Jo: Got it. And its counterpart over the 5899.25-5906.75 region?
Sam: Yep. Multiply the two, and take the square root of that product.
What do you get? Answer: 5.7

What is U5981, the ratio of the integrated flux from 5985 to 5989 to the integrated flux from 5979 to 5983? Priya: 1.0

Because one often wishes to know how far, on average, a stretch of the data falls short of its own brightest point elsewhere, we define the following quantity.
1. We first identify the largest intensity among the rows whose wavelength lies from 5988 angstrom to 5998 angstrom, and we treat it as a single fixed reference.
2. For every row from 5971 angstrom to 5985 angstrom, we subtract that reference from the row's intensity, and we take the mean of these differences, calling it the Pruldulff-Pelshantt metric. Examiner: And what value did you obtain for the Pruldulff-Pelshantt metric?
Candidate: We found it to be -0.084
